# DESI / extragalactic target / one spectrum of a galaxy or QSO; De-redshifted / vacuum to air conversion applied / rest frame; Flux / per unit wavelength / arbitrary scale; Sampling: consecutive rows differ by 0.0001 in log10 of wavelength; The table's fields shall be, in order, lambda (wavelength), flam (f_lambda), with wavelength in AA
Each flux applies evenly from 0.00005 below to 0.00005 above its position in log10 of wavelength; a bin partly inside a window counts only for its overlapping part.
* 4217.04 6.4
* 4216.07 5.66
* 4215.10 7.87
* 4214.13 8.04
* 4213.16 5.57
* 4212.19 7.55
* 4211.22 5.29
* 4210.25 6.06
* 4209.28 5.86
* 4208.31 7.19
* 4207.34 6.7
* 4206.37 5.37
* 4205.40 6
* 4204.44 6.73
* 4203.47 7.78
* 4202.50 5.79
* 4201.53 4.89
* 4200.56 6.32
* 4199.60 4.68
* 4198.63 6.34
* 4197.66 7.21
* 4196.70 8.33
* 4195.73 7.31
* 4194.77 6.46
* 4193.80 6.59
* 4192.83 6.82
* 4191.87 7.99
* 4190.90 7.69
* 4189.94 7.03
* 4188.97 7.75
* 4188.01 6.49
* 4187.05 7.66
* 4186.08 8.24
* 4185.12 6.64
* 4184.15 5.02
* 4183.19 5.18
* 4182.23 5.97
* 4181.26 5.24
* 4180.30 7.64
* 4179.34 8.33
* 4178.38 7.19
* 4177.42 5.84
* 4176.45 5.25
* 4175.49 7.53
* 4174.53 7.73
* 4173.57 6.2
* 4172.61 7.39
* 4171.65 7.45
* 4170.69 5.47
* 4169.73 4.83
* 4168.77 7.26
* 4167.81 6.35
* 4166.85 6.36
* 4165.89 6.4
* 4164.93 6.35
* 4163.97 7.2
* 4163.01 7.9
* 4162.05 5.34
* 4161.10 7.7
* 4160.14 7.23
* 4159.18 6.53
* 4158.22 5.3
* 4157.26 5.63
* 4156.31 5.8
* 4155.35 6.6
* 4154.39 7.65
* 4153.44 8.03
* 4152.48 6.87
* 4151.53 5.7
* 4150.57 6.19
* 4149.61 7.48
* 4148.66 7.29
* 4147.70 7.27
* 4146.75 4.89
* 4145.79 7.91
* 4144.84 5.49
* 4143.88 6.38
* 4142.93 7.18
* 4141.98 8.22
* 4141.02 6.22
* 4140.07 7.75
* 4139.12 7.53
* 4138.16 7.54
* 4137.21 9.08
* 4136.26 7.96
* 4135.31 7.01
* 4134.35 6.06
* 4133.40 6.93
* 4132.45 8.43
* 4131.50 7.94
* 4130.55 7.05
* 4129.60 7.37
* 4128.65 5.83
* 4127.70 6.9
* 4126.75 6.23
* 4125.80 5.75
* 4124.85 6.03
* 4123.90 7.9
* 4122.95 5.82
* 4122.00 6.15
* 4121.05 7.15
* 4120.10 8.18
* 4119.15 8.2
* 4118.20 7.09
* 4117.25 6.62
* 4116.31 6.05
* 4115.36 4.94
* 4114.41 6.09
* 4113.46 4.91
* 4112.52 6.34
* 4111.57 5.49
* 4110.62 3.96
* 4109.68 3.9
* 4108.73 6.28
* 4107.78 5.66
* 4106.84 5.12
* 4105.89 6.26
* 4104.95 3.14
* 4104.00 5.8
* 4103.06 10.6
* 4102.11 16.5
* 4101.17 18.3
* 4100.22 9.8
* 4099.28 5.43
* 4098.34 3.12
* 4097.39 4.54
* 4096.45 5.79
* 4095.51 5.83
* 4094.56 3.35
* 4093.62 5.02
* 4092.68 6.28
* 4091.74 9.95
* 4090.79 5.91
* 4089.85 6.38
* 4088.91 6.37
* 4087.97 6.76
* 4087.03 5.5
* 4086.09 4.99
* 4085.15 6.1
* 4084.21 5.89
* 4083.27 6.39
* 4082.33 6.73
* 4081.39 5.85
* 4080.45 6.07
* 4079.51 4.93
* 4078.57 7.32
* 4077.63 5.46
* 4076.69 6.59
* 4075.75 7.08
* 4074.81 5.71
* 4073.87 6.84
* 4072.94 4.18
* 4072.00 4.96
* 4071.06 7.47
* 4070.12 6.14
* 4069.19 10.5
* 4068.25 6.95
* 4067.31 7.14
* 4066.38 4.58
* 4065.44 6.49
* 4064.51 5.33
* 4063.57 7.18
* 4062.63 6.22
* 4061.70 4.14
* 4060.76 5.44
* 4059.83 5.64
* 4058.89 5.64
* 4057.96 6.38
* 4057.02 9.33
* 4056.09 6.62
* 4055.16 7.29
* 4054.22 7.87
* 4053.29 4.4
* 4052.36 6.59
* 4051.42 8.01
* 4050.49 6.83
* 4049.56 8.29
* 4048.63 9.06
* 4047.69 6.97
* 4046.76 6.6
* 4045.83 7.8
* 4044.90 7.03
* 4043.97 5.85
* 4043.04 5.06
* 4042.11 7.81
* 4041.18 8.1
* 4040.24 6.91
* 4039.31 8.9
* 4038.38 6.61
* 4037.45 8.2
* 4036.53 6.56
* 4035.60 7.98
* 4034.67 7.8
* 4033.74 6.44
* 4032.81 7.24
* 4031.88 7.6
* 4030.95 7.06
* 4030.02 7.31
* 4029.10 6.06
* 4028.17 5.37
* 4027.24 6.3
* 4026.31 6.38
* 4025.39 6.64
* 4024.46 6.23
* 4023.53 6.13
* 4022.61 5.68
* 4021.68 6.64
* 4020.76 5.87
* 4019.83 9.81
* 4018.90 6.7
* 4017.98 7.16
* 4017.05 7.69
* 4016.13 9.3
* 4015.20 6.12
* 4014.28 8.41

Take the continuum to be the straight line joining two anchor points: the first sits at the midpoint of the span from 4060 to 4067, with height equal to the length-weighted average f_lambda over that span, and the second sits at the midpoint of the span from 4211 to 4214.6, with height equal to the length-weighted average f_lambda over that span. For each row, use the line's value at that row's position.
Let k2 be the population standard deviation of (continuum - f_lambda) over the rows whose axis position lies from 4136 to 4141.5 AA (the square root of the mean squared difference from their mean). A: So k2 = 0.85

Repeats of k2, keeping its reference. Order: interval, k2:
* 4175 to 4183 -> 1.12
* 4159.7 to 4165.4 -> 0.87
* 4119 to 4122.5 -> 0.85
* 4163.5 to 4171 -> 0.77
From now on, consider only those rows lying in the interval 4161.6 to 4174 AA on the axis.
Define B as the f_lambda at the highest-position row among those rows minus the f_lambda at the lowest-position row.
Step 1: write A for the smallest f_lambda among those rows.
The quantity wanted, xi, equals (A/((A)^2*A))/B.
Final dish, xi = 0.05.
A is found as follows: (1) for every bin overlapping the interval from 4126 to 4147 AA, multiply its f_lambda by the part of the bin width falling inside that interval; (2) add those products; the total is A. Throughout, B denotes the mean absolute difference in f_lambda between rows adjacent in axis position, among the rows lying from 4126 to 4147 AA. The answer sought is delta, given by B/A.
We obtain 0.0076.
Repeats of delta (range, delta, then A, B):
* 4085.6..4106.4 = 0.0168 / 147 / 2.47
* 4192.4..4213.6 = 0.0079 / 136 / 1.08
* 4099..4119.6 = 0.0147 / 147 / 2.16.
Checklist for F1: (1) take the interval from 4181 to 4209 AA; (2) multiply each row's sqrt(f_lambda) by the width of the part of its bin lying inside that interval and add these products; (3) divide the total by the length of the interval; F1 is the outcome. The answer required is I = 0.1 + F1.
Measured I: 2.66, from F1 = 2.56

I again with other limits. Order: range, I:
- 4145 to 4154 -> 2.70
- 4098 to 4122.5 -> 2.68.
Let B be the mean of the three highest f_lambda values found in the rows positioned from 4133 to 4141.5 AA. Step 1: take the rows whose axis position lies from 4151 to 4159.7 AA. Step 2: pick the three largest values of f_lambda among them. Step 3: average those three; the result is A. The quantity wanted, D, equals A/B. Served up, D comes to 0.91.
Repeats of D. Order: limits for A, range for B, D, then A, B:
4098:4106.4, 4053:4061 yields 1.85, 15.1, 8.2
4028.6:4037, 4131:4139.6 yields 0.92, 7.8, 8.5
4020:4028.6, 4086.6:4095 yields 0.85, 6.6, 7.7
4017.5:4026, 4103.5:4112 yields 1.29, 7.9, 6.1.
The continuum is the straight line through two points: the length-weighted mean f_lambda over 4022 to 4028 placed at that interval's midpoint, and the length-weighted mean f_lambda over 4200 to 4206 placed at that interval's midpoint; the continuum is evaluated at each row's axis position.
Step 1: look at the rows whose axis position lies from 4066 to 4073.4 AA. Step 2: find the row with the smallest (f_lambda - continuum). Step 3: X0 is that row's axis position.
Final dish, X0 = 4072.94 AA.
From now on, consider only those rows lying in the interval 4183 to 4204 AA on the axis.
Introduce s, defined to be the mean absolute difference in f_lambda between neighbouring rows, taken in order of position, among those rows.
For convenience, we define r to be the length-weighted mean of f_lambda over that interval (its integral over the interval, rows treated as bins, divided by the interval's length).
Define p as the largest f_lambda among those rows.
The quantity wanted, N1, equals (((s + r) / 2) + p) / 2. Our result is 6.1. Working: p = 8.33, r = 6.76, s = 1.0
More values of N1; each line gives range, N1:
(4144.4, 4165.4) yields 6.0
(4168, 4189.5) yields 6.1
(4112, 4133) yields 6.1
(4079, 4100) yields 6.7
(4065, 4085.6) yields 7.2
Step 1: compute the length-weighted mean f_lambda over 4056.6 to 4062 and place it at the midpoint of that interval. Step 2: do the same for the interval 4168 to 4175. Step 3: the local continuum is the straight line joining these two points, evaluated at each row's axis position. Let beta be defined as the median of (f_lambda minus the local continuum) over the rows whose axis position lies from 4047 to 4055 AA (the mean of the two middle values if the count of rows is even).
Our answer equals 1.34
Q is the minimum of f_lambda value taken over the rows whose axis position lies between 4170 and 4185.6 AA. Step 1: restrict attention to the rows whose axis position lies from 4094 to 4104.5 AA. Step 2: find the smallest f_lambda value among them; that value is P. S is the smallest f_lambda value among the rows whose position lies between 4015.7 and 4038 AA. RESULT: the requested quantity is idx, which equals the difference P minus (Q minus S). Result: 3.5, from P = 3.12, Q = 5.02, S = 5.37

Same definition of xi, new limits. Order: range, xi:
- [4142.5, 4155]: 0.09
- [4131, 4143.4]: -0.04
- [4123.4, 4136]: -0.03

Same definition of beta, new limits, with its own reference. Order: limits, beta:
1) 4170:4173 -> 0.78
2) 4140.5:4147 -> -0.11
